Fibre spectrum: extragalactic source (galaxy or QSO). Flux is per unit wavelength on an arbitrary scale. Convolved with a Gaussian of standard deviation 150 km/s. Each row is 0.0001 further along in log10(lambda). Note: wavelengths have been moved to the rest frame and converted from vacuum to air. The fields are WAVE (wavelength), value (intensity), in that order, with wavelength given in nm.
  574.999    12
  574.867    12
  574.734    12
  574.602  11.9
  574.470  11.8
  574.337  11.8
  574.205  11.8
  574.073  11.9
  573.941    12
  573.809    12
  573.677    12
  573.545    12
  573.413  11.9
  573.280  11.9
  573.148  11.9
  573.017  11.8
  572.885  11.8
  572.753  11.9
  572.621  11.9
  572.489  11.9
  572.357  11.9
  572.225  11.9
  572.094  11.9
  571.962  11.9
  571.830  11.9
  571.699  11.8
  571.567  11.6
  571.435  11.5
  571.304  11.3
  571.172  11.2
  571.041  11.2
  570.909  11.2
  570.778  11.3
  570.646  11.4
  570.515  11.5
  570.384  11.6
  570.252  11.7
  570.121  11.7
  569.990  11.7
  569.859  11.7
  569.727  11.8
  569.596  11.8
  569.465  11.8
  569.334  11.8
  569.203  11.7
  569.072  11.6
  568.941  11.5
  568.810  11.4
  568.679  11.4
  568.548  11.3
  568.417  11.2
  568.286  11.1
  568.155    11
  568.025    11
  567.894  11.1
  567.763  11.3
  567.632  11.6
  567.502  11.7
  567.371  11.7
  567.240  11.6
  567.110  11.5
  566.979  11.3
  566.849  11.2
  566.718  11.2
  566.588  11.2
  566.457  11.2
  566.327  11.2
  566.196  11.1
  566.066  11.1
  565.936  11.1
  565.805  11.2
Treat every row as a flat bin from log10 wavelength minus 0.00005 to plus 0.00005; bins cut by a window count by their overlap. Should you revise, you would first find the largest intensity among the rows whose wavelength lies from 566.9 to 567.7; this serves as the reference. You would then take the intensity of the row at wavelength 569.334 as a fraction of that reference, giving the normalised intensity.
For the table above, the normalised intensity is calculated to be 1.01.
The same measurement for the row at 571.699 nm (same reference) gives 1.01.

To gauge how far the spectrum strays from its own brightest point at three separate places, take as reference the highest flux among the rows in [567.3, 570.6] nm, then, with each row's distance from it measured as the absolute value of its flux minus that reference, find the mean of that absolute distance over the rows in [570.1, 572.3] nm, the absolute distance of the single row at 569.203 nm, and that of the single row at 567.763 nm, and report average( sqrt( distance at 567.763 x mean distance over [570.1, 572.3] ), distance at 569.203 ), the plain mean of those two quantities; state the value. 0.24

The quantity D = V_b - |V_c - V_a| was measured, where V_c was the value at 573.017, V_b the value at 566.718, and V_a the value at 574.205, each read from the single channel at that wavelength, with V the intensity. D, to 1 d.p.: 11.2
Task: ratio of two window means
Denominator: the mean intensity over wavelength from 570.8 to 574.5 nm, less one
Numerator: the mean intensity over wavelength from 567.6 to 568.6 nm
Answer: 1.04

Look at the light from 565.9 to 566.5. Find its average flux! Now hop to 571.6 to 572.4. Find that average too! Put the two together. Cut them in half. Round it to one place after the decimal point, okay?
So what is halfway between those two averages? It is 11.5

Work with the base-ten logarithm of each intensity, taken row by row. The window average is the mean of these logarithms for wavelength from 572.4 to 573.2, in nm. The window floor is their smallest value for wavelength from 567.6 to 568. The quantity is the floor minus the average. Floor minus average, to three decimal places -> -0.029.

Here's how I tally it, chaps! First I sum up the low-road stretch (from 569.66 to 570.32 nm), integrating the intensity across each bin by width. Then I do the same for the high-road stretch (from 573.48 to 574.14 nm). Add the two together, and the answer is 15.6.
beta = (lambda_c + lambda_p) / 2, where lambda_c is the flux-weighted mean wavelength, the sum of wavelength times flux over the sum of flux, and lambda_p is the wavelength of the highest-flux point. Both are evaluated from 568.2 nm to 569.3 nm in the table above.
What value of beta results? 568.98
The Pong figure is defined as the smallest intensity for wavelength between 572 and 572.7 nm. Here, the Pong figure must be 11.9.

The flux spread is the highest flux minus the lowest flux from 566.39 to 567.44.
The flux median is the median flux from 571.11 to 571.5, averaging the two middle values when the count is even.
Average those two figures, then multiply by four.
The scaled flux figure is 23.6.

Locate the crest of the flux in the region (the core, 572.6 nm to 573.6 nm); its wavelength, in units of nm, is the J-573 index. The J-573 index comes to 573.545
